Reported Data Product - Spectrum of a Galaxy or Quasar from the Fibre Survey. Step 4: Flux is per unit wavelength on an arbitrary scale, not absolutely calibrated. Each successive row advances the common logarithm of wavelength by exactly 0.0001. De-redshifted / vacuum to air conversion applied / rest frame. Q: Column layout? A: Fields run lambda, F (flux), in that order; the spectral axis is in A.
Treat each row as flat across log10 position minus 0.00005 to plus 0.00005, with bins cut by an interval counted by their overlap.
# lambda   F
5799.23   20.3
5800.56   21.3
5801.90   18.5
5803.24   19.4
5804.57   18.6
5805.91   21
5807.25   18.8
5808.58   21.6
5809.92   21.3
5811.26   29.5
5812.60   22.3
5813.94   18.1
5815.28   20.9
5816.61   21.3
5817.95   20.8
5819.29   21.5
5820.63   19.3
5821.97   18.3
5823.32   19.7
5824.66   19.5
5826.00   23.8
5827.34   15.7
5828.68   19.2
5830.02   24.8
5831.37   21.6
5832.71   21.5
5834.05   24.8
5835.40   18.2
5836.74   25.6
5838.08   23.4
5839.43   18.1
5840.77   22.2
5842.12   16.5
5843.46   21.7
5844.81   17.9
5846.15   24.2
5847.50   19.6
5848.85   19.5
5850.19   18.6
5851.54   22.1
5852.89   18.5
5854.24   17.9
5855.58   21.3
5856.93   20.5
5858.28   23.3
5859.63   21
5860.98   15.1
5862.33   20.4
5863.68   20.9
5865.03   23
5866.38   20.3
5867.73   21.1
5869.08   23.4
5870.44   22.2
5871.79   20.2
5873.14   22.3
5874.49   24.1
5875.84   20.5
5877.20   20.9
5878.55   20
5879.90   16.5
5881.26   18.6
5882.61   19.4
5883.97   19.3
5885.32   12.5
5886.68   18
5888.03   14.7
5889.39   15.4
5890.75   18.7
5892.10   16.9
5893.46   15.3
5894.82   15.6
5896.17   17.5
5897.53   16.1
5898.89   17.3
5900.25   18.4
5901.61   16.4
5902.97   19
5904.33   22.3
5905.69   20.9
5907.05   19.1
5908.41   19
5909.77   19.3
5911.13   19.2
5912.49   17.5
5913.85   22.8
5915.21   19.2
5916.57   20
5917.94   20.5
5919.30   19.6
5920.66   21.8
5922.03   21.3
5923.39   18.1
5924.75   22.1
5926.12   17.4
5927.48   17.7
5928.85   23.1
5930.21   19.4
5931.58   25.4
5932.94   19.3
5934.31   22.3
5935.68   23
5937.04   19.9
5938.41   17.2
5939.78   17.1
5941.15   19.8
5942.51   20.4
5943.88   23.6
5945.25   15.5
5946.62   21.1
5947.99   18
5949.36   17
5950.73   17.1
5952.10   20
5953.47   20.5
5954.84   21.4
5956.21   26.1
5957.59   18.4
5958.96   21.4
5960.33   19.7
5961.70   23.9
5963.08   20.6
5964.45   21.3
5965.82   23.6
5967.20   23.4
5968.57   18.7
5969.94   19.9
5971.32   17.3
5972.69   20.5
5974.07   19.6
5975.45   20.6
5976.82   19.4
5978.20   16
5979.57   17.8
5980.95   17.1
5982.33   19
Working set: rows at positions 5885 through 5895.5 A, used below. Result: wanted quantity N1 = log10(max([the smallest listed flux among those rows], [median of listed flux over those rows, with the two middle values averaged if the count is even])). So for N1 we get 1.19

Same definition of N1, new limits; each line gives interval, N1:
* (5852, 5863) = 1.31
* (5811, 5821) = 1.32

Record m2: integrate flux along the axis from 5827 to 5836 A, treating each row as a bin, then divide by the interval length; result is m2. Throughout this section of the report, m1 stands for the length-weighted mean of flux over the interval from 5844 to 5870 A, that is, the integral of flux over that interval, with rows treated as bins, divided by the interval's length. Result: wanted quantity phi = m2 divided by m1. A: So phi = 1.03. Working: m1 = 20.5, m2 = 21.0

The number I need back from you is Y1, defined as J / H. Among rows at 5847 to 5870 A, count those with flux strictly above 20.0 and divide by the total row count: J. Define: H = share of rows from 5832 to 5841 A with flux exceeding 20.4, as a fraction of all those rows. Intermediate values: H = 0.714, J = 0.6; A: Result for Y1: 0.9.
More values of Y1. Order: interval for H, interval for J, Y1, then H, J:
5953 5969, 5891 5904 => 0.0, 0.750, 0.0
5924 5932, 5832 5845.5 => 1.2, 0.500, 0.6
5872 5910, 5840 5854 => 1.9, 0.214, 0.4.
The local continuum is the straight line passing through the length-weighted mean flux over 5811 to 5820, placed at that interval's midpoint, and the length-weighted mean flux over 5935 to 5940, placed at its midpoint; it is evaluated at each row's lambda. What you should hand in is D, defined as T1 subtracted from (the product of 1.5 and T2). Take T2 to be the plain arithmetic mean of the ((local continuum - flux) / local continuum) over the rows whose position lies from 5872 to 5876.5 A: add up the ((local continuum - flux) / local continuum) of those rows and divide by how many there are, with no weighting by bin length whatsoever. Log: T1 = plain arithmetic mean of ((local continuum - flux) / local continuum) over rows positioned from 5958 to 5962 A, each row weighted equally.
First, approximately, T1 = -0.13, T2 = -0.08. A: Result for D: 0.01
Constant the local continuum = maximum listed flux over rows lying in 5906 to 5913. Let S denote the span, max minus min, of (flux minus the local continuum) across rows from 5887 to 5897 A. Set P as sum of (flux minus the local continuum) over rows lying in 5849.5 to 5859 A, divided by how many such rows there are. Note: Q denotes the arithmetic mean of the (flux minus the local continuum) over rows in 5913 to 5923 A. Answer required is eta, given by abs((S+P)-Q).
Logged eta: 4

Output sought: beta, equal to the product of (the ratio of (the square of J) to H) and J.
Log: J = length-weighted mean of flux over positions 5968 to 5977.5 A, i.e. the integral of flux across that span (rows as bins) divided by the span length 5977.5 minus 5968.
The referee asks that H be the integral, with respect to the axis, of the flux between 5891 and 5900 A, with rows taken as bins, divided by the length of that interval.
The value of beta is 441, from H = 16.7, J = 19.4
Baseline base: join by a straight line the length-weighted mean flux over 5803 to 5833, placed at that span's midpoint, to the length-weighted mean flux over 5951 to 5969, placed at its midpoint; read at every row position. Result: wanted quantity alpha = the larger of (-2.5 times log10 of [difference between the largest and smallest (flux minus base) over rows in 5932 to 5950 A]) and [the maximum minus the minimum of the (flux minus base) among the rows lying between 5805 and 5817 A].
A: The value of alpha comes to 11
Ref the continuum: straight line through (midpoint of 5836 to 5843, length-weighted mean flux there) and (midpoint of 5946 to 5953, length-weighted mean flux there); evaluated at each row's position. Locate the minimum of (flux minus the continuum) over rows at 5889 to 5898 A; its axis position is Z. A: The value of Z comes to 5893.46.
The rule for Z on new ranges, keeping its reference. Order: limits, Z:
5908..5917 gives 5912.49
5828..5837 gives 5835.40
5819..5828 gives 5827.34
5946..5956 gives 5949.36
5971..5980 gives 5978.20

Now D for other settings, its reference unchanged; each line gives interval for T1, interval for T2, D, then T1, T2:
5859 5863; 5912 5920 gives -0.10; 0.10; 0.00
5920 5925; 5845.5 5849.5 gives 0.06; -0.05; 0.00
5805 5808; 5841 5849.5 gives 0.00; 0.09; 0.06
